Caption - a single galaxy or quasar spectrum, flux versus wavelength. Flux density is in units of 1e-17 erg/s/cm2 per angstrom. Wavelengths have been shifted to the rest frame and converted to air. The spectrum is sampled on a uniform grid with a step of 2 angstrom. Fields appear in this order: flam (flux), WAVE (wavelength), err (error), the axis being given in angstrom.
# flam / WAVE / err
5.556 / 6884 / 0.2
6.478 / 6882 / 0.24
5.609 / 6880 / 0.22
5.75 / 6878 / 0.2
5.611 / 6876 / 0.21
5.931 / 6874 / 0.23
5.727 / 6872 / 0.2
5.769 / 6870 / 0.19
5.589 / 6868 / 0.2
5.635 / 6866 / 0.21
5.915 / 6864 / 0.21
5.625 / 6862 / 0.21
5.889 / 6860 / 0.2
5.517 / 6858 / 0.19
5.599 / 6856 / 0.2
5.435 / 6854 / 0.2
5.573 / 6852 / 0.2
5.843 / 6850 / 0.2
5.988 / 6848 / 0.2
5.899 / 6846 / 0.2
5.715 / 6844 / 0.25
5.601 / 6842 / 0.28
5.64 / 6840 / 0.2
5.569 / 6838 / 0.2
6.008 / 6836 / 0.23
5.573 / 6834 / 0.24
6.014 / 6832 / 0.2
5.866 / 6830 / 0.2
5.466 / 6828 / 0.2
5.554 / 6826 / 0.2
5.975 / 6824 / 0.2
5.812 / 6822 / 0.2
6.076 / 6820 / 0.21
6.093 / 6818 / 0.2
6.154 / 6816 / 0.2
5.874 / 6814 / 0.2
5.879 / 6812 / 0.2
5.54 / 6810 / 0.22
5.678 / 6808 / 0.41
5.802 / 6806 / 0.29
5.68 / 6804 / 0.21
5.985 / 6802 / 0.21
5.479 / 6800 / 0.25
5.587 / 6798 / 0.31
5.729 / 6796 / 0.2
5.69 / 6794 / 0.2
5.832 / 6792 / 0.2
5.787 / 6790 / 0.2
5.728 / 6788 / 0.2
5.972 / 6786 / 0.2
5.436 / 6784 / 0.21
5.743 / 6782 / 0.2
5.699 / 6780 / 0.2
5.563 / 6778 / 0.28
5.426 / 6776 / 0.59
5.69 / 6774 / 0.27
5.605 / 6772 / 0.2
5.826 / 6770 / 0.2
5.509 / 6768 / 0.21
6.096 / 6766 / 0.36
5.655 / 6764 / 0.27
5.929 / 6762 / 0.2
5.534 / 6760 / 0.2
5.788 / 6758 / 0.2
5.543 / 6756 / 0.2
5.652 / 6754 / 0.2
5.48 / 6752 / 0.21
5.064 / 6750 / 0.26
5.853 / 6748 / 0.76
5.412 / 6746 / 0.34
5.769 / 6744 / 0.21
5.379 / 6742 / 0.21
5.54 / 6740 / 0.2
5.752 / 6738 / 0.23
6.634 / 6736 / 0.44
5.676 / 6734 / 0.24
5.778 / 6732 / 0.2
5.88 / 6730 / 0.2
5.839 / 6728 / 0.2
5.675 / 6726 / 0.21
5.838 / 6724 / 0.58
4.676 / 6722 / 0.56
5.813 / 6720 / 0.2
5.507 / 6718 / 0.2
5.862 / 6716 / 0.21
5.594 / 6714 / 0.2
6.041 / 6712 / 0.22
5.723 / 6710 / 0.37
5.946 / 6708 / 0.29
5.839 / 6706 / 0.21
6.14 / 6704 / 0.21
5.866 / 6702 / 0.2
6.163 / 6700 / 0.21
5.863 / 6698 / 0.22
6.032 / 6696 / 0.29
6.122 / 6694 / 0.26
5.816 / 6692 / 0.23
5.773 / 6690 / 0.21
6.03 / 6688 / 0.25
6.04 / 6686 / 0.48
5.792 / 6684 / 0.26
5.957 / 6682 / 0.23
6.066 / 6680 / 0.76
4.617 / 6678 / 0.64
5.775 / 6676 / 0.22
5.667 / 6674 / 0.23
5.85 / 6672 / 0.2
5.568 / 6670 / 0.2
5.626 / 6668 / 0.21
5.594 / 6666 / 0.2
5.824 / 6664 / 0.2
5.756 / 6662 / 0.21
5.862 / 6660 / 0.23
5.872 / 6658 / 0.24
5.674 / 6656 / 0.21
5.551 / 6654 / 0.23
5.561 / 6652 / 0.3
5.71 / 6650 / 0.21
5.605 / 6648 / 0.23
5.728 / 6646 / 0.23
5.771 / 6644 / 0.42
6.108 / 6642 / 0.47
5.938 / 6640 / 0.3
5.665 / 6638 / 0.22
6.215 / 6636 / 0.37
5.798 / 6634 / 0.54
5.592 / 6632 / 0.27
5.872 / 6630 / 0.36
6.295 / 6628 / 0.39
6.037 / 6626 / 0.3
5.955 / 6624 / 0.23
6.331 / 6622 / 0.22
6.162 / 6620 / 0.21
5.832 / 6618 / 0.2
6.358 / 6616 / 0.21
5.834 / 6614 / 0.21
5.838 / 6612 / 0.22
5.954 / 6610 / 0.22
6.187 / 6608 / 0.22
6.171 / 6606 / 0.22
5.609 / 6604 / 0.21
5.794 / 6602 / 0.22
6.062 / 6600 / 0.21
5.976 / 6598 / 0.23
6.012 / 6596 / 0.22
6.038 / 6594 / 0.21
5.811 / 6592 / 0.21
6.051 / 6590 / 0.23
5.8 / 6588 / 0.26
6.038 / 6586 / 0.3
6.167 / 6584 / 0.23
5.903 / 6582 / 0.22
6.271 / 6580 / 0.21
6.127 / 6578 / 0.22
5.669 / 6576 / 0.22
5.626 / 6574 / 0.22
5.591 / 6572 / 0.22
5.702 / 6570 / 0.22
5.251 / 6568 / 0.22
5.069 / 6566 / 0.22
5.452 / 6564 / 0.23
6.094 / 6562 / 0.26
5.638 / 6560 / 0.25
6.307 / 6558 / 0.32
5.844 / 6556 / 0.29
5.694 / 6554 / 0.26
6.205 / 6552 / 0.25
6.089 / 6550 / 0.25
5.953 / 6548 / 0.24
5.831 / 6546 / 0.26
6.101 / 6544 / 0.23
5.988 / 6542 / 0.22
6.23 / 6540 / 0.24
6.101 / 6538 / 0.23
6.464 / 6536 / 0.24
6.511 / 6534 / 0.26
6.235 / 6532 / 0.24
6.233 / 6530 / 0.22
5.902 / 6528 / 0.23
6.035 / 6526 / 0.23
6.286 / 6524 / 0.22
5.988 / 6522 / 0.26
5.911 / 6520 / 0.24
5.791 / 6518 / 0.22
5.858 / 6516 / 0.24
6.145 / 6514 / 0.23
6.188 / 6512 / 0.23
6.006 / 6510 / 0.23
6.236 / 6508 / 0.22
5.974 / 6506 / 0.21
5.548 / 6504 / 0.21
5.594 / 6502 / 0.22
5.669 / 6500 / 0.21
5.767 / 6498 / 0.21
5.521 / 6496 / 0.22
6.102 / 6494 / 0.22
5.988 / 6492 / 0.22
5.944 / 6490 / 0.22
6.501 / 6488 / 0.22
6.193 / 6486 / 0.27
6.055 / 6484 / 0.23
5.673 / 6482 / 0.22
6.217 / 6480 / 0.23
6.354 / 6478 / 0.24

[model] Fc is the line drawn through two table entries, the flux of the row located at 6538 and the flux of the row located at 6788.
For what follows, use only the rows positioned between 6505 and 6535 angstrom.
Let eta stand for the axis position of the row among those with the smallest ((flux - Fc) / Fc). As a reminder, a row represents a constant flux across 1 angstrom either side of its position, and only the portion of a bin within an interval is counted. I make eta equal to 6518 angstrom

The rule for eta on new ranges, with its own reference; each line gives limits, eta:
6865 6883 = 6868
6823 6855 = 6828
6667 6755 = 6678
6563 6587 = 6566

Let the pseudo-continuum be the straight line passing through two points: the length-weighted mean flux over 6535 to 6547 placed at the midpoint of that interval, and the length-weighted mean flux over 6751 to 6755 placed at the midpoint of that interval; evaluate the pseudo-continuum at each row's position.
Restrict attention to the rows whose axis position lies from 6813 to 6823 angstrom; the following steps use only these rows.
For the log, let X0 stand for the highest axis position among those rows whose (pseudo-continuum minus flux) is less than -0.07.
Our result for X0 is 6822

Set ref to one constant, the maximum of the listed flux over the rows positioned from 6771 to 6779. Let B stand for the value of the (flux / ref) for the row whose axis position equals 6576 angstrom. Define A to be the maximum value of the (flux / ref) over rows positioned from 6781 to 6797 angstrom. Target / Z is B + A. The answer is 2.046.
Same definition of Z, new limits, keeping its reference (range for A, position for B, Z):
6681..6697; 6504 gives 2.051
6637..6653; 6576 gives 2.070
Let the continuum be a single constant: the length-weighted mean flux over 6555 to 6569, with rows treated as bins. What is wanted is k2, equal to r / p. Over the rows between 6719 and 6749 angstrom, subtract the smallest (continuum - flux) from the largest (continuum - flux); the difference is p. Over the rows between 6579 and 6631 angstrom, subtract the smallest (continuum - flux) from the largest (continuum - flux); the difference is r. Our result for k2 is 0.4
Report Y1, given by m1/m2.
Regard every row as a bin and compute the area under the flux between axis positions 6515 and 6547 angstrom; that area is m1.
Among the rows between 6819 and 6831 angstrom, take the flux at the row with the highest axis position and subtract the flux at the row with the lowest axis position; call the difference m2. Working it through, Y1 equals -928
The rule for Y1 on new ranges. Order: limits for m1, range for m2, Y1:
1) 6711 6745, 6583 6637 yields 4052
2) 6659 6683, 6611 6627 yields 685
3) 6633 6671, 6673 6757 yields -1765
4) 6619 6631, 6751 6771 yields 212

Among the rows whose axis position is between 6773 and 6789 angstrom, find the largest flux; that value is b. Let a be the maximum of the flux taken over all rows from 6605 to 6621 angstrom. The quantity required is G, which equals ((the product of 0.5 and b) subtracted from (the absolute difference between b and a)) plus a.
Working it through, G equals 3.76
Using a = 6.358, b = 5.972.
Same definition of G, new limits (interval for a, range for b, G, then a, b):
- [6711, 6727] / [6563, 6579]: 3.06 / 6.041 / 6.127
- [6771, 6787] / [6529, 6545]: 3.26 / 5.972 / 6.511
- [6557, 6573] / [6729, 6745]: 3.32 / 6.307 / 6.634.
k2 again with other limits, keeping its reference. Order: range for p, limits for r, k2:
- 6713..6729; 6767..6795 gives 0.5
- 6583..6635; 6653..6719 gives 2.0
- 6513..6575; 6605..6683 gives 1.2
